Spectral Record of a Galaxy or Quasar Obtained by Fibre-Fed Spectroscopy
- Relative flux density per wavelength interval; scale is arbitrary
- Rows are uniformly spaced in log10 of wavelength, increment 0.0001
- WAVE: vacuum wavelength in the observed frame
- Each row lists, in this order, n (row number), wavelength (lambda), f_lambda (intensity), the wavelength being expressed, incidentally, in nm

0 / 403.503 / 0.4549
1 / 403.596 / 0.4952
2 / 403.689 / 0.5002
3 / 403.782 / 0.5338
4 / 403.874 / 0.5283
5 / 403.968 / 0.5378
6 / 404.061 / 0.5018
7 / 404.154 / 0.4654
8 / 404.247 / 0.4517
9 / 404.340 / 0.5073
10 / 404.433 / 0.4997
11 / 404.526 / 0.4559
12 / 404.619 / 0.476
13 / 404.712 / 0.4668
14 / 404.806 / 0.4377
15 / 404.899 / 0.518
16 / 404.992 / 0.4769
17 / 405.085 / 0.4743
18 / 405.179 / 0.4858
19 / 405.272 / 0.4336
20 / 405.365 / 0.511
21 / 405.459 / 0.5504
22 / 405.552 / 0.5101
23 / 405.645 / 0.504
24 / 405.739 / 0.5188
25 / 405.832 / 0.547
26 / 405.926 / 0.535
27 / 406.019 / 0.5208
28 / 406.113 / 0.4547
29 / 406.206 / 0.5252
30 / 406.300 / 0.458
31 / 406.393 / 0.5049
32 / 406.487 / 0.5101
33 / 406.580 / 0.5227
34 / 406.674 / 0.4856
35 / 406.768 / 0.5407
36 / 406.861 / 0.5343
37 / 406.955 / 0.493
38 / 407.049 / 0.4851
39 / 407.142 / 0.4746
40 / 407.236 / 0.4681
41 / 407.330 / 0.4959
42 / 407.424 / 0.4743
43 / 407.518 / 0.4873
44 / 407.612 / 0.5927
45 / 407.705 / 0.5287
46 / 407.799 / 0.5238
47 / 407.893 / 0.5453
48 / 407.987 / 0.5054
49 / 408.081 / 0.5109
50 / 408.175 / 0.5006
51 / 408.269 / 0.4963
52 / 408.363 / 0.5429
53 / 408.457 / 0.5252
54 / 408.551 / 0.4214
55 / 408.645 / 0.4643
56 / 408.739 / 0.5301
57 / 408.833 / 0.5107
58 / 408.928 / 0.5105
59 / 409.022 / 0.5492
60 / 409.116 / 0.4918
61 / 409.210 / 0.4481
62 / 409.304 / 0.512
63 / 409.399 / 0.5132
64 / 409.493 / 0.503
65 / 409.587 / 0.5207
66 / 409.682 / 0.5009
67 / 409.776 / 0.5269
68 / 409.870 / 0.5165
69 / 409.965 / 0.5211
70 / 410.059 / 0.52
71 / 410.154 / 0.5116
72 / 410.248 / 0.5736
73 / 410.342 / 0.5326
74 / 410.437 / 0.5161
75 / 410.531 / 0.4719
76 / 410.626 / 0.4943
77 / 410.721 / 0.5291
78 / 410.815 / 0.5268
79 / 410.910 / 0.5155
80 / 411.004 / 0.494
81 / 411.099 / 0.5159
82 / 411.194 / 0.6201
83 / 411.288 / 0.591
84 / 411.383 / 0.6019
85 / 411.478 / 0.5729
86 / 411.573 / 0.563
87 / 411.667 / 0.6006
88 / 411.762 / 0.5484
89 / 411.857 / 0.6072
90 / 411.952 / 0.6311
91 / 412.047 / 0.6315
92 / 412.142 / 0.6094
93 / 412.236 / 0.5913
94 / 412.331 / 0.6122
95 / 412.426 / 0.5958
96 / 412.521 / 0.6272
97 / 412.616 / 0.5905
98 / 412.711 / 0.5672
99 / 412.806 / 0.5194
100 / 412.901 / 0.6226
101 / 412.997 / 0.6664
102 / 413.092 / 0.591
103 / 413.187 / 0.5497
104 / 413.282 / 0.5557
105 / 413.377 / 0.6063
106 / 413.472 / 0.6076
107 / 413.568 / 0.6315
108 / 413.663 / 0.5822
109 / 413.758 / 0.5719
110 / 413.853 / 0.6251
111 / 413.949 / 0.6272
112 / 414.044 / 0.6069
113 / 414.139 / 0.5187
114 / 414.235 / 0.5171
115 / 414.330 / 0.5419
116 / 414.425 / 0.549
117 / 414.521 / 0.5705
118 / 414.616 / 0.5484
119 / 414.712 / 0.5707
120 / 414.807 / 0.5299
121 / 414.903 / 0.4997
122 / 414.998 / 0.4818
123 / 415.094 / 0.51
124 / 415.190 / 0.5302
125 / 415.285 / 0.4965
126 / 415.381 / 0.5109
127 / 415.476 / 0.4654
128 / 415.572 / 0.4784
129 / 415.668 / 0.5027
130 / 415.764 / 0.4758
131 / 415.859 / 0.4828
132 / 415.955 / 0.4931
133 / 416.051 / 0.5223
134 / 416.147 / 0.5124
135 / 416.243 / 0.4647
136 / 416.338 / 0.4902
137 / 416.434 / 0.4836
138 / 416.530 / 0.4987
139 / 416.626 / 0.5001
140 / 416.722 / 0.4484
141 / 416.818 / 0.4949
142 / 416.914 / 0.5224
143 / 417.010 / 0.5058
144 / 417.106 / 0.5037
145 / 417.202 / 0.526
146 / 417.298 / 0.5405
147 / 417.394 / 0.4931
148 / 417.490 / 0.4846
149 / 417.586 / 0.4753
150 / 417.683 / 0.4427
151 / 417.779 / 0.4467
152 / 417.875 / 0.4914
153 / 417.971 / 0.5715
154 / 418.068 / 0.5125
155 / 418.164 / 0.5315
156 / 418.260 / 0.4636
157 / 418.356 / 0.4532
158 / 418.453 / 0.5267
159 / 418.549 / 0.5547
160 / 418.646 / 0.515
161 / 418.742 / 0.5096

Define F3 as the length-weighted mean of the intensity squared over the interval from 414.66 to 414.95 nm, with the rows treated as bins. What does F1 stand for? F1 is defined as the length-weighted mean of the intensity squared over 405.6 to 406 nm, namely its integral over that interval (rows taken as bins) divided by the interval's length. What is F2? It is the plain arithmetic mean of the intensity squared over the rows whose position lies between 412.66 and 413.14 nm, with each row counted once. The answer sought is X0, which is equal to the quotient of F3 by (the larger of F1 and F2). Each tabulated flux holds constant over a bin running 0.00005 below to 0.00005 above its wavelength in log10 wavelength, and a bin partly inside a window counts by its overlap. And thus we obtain 0.8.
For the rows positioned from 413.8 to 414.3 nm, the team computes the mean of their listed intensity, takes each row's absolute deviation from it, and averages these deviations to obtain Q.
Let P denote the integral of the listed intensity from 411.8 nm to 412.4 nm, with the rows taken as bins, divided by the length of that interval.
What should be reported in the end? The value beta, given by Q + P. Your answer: 0.66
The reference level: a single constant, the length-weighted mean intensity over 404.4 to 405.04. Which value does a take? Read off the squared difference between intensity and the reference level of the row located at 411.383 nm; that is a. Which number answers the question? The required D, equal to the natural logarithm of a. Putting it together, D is -4.1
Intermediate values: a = 0.0159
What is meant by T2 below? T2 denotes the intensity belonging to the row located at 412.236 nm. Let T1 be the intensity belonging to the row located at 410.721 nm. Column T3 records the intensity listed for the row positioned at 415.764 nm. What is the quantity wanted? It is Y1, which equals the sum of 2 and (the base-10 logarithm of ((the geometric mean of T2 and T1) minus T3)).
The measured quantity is 0.9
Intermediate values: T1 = 0.5291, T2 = 0.5913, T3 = 0.4758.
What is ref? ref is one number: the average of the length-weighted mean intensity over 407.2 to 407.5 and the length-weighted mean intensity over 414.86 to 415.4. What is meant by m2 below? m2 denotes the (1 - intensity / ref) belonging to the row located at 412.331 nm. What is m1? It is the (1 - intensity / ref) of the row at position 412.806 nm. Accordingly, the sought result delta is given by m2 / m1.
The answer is 4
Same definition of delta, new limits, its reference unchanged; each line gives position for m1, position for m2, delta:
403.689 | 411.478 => 10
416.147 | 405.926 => 2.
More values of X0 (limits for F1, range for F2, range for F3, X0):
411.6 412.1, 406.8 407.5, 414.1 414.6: 0.8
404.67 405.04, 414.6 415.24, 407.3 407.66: 1.0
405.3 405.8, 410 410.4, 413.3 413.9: 1.3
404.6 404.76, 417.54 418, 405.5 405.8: 1.1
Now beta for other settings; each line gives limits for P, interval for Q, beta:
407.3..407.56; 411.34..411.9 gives 0.51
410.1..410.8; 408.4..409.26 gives 0.55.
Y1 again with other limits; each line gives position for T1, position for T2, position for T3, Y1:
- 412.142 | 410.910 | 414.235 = 0.6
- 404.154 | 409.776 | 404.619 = 0.3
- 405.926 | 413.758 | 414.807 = 0.4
